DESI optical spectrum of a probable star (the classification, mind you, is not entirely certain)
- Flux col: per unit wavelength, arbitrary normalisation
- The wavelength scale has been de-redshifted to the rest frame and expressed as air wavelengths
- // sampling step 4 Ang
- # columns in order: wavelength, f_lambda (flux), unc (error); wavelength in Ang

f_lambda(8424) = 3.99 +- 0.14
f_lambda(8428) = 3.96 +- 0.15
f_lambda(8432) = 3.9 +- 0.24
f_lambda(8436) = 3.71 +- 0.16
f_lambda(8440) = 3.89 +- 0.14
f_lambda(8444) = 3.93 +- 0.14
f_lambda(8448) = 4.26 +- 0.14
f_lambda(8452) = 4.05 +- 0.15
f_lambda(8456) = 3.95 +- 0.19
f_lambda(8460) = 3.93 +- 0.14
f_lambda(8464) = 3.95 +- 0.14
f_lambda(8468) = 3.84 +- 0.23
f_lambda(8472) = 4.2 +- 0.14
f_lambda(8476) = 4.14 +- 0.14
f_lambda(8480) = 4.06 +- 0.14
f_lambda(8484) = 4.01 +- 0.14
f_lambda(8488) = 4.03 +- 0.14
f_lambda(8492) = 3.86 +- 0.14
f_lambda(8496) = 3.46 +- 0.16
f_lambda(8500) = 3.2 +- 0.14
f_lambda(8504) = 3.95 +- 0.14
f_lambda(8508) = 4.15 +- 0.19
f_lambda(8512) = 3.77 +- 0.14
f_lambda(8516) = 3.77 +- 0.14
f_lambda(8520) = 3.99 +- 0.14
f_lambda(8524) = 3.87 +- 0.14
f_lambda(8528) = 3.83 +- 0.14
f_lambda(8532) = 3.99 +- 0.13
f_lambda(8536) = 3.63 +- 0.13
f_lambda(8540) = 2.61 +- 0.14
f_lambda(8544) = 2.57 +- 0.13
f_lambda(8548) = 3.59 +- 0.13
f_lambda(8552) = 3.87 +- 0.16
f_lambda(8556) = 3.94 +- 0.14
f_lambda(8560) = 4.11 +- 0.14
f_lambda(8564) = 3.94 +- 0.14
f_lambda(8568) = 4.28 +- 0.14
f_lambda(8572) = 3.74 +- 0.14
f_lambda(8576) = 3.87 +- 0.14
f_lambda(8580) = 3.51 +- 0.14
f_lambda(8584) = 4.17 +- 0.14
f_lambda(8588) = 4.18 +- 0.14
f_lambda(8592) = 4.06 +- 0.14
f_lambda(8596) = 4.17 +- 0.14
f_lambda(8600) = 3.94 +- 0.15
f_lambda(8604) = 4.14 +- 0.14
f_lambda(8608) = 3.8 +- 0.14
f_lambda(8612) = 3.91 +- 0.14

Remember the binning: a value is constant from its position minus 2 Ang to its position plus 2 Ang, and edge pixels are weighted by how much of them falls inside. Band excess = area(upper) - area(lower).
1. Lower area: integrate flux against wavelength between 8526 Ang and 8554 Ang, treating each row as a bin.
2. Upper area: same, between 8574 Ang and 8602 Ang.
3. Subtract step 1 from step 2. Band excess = 15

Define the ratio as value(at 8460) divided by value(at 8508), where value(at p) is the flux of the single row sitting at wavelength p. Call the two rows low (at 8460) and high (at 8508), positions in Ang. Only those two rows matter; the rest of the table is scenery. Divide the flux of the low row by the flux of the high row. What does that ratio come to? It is 0.95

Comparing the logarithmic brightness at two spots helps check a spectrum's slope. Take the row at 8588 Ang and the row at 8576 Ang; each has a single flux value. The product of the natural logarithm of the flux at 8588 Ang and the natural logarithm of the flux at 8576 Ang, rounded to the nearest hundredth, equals 1.94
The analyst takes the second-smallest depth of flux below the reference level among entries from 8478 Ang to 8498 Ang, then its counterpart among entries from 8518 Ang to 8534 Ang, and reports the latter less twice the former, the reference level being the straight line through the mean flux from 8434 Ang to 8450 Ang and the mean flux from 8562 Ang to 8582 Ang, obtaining 0.13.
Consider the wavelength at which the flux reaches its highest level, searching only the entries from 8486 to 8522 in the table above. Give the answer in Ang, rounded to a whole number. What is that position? 8508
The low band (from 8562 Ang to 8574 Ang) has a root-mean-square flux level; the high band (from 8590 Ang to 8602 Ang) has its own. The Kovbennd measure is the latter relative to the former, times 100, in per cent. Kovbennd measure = 102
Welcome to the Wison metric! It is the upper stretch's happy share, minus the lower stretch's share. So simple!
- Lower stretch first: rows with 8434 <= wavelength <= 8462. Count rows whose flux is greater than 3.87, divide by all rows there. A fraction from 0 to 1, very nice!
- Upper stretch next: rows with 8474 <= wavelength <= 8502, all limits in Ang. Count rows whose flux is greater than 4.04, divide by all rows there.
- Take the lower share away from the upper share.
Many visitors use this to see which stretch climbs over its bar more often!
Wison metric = -0.6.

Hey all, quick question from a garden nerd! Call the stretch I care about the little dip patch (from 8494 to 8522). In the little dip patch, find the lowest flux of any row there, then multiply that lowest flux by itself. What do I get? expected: 10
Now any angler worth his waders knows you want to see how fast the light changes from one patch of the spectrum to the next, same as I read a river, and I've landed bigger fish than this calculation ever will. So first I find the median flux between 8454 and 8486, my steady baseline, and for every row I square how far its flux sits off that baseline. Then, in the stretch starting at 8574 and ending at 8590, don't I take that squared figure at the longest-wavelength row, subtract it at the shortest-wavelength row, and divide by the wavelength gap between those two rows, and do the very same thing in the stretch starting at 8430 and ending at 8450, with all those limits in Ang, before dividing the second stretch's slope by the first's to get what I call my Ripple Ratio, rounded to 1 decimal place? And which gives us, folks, 1.9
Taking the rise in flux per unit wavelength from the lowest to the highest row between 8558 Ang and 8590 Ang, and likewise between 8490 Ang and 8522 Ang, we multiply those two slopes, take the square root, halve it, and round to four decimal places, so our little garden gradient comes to 0.0017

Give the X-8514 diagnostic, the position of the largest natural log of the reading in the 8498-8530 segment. 8508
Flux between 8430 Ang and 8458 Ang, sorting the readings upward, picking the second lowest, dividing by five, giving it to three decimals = 0.778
